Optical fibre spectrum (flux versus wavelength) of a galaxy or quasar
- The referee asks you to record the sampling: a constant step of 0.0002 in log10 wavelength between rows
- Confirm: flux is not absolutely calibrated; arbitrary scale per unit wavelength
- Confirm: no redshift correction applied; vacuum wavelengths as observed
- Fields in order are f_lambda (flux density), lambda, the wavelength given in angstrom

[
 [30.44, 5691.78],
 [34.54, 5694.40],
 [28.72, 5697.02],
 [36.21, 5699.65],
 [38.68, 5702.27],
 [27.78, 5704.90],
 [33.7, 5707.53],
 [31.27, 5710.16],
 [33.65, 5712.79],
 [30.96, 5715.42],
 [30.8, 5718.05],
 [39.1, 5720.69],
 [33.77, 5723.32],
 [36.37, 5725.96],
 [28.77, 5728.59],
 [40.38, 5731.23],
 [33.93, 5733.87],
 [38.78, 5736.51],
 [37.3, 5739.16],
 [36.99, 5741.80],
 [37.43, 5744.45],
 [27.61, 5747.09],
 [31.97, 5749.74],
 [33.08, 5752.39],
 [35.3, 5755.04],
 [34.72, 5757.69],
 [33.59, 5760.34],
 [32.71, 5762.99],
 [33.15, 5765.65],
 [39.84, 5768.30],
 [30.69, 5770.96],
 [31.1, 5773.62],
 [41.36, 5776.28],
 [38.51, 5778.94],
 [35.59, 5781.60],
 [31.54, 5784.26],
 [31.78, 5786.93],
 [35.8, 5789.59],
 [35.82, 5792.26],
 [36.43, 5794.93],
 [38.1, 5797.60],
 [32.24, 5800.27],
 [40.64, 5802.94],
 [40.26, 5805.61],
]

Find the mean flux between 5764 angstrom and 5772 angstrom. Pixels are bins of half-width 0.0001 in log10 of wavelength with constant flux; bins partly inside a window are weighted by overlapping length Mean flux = 34.6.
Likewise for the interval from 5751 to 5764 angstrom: 33.9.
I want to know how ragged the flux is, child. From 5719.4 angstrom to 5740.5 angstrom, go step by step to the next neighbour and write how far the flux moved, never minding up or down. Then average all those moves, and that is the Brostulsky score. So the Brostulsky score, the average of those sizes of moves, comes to 5.7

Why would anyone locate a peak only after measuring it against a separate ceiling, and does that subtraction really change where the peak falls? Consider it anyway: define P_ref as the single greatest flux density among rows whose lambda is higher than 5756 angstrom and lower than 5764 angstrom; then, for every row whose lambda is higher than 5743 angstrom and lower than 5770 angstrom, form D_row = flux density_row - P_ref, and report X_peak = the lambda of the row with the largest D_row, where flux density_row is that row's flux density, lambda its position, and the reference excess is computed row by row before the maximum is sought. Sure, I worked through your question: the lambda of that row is 5768.30 angstrom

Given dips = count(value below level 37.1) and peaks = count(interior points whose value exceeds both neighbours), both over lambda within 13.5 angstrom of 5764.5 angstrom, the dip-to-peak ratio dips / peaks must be 4.0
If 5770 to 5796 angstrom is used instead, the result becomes 8.0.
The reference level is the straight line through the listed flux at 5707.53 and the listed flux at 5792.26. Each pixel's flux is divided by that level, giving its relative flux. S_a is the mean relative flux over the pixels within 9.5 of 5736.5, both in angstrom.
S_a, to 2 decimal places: 1.05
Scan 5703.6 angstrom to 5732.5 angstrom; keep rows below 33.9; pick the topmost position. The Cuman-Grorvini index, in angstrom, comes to 5728.59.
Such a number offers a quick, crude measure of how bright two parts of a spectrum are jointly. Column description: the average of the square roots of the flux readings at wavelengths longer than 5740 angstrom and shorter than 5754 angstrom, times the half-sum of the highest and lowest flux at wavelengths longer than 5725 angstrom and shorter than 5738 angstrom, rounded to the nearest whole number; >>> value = 200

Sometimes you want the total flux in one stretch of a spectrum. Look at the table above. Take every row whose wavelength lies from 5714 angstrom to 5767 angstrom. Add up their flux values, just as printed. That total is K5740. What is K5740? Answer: 687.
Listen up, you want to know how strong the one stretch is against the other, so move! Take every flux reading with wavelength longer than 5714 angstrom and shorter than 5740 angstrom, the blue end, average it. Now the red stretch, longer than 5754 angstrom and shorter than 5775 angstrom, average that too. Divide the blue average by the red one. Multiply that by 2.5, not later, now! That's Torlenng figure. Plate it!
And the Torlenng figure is 2.58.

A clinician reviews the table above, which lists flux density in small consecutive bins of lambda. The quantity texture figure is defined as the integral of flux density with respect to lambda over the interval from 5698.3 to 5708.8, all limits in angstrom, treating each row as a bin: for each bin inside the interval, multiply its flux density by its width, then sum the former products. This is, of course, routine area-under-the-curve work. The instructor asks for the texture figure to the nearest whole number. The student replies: 358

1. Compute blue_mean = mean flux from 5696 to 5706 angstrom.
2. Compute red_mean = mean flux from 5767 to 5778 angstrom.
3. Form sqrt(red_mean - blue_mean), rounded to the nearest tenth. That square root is 1.7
